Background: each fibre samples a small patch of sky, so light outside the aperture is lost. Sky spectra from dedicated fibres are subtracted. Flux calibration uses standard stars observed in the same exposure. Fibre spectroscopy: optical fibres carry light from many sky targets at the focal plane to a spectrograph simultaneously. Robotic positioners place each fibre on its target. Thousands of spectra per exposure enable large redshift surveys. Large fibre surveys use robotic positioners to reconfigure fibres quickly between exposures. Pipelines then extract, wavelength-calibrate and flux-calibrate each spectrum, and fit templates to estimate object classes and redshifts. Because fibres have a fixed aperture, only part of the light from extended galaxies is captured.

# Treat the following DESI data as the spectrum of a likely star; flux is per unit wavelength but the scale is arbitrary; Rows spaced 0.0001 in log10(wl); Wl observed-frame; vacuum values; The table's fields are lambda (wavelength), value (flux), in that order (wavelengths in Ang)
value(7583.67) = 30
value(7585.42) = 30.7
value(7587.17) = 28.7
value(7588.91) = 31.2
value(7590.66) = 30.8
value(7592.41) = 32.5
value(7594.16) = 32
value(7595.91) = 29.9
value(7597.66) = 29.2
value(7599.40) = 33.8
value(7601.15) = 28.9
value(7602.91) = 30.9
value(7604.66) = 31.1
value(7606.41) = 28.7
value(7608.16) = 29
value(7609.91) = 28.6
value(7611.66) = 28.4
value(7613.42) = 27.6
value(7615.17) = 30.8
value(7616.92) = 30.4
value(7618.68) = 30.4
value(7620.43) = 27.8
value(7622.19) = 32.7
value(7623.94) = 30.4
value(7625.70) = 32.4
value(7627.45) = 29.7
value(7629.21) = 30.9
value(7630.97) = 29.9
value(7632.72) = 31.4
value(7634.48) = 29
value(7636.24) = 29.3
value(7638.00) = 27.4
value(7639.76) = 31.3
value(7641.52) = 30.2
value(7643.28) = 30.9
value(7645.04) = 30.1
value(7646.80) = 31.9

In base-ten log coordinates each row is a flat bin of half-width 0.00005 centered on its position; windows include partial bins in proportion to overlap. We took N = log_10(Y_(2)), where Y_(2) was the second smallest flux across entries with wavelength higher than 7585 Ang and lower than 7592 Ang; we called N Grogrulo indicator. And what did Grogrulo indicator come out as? 1.49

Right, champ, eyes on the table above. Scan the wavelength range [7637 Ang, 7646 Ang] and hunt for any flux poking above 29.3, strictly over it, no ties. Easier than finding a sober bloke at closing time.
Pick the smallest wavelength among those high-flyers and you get 7639.76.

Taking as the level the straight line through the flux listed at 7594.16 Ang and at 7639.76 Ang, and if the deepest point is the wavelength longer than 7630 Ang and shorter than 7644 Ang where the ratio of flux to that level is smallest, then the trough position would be 7638.00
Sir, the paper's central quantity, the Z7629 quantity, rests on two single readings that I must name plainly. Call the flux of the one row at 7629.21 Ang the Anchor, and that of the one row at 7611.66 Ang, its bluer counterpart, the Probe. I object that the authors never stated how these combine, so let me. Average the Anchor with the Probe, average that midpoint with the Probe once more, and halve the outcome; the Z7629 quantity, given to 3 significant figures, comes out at 14.5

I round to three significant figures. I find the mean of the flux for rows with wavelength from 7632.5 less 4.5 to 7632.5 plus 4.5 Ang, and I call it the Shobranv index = 30.1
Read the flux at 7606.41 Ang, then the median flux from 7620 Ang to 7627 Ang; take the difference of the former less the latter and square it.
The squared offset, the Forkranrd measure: 7.3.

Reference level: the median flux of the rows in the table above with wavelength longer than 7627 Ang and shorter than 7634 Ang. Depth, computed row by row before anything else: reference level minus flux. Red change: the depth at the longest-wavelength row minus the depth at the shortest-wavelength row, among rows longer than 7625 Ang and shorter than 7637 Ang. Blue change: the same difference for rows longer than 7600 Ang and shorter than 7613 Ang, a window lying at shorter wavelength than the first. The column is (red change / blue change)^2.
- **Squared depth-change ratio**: 38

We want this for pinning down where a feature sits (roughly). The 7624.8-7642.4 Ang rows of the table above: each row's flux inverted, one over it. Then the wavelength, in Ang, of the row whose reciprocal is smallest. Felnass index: 7625.70 Ang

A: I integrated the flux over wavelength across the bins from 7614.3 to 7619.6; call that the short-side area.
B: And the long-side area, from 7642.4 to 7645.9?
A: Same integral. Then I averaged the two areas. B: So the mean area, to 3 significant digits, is 134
